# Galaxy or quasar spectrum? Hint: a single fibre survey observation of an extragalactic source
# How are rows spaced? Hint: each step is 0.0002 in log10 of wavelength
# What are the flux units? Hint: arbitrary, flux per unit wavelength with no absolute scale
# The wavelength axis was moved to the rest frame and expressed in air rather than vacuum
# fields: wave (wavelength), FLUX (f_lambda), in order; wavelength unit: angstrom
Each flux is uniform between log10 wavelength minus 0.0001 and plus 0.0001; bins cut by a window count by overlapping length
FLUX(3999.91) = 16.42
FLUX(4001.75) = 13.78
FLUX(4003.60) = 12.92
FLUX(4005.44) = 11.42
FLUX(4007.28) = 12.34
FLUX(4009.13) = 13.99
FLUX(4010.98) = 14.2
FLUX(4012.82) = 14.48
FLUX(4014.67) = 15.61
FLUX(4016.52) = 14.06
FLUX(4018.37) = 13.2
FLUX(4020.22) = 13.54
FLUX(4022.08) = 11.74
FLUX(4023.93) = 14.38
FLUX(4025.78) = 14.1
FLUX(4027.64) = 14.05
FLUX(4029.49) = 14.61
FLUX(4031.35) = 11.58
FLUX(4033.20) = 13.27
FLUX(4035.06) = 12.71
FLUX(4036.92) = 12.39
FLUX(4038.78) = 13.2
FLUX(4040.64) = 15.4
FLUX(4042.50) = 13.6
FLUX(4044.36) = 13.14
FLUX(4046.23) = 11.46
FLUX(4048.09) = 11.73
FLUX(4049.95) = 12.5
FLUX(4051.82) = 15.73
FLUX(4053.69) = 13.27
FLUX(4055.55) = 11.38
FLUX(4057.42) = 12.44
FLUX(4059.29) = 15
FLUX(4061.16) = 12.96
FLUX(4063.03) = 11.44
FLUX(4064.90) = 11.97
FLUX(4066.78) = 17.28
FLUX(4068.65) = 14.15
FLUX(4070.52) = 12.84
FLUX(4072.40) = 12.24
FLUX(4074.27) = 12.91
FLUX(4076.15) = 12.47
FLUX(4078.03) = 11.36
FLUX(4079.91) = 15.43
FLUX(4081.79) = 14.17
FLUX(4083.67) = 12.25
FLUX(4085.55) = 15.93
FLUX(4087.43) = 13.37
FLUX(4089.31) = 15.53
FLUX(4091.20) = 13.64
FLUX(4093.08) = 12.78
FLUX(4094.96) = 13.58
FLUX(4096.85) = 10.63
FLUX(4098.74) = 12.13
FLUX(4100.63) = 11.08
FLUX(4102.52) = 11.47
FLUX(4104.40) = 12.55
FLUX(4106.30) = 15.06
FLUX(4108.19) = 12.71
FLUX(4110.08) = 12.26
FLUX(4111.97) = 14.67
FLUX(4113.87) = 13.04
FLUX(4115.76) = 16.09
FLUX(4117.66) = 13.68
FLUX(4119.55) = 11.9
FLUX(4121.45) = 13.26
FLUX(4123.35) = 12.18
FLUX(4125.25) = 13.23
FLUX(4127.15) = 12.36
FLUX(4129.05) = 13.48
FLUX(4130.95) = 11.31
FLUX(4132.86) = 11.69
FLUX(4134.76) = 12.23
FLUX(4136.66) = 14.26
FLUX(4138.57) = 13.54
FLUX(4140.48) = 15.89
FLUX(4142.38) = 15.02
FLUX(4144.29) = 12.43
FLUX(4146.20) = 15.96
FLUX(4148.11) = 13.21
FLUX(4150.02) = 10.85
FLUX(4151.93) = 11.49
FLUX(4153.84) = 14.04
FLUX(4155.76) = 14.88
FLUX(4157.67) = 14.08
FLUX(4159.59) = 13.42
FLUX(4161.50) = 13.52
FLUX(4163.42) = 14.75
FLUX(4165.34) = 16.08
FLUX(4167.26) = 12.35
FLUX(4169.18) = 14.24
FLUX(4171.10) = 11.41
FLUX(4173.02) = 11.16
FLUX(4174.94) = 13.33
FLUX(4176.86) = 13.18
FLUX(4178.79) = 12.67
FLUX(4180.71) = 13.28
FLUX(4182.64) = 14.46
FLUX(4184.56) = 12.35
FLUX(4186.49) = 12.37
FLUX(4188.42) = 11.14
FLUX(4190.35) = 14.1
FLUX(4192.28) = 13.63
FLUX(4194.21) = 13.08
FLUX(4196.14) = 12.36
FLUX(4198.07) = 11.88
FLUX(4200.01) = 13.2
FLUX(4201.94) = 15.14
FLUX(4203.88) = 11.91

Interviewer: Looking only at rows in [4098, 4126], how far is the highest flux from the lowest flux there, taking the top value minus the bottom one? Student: 5.0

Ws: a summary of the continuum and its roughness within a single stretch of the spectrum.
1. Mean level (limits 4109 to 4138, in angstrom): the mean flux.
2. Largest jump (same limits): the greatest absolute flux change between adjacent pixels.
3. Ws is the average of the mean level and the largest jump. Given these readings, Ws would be 8.05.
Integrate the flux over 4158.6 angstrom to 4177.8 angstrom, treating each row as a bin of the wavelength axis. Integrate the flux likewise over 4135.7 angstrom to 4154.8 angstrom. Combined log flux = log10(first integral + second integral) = 2.714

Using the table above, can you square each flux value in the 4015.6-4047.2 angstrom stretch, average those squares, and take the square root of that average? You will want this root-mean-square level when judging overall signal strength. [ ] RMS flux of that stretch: 13.4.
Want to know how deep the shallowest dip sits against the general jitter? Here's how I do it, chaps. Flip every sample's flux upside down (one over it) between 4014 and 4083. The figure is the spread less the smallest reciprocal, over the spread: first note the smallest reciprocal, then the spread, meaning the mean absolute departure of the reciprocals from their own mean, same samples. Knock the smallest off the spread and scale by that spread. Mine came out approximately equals -8.2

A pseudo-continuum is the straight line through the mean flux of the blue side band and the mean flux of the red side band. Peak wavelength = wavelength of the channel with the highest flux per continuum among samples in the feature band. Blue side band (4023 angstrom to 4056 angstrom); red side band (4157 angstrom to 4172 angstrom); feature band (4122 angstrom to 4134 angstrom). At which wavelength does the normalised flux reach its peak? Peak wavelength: 4129.05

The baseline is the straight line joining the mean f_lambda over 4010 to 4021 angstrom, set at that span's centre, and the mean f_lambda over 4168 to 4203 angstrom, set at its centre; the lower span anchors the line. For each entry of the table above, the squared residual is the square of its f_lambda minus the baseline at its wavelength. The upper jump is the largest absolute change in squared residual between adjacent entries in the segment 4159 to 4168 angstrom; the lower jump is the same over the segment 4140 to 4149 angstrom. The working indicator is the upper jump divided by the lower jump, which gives 1.13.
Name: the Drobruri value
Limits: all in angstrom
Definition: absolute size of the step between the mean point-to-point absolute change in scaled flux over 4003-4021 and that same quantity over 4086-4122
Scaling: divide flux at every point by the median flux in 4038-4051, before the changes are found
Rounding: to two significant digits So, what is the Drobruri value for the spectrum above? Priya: 0.058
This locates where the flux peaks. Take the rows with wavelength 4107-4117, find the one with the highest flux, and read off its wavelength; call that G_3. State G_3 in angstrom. 4115.76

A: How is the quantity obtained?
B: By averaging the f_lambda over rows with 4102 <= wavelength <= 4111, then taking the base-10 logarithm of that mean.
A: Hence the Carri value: 1.11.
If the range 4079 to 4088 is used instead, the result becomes 1.15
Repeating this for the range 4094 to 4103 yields 1.07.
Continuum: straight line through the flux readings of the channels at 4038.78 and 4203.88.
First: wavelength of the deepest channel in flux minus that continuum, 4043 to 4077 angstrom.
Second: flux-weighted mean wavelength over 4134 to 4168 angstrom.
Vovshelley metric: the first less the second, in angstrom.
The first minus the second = -95.5 angstrom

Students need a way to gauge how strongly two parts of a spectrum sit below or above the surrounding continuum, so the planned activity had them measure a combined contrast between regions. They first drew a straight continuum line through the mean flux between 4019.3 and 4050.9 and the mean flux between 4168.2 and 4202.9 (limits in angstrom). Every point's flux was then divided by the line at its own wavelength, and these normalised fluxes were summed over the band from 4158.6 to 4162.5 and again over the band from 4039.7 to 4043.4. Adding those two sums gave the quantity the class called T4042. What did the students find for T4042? 4.3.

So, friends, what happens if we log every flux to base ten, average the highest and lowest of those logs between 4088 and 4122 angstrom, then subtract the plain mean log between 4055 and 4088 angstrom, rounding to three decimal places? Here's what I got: -0.005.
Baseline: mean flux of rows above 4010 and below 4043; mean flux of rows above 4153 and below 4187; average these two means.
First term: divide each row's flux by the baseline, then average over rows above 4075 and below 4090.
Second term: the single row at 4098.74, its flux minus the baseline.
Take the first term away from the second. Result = -2.4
